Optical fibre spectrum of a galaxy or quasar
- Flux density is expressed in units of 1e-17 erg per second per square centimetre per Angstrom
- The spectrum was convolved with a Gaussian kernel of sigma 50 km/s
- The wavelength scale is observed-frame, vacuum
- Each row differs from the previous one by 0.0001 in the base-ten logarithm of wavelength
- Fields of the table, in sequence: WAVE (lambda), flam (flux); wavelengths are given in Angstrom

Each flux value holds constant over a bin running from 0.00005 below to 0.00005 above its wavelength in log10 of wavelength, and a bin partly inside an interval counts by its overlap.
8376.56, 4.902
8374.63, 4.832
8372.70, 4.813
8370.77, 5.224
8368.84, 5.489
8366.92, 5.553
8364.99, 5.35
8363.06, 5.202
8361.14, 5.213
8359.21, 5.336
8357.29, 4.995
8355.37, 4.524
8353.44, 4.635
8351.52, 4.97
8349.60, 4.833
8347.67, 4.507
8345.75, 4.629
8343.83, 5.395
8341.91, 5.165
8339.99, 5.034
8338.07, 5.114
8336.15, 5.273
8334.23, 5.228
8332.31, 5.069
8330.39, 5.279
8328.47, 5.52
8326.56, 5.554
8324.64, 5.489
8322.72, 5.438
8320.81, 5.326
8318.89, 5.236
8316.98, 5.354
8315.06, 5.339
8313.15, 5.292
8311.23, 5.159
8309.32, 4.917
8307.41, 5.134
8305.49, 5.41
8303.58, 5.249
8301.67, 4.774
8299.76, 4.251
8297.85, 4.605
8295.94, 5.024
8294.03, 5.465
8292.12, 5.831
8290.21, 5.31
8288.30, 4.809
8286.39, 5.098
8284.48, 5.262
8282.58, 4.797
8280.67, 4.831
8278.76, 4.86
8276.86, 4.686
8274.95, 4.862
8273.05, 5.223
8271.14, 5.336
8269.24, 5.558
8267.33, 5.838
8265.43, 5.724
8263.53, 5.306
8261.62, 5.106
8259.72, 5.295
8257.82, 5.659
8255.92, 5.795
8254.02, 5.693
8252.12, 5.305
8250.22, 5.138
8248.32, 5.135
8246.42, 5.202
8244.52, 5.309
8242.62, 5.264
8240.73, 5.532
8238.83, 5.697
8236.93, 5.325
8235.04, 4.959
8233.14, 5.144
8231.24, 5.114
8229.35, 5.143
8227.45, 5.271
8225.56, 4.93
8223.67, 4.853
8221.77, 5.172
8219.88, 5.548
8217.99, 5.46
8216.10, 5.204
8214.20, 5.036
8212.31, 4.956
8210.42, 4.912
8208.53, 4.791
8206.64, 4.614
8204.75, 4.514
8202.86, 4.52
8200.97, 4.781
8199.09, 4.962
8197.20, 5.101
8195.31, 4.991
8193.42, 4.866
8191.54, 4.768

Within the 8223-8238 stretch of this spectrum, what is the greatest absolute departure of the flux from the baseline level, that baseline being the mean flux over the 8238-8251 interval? 0.47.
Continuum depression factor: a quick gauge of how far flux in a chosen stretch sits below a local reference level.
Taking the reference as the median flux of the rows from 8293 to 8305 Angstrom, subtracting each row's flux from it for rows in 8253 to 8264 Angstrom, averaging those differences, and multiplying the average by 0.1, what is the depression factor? -0.058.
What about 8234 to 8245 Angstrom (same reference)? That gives -0.045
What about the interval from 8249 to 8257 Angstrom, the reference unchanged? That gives -0.058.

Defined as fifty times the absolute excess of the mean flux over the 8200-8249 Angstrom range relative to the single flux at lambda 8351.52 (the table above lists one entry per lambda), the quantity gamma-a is 6.1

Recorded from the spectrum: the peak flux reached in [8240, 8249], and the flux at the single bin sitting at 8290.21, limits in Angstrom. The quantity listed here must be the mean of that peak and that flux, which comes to 5.42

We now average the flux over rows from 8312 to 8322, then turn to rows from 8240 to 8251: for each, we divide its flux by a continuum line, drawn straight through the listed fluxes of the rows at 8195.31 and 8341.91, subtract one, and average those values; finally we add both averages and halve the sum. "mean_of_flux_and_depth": 2.68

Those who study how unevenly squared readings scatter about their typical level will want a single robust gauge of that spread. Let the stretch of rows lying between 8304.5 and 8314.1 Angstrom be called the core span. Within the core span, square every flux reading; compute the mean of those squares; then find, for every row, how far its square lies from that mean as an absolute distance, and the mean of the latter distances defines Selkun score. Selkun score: 1.40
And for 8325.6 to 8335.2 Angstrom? 1.77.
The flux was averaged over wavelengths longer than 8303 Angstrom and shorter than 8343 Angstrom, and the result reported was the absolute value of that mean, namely 5.27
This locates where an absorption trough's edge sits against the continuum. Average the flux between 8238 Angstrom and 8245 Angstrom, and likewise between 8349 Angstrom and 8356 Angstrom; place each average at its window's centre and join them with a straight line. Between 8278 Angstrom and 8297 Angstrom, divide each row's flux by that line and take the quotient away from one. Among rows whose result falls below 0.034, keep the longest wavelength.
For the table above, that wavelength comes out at 8295.94 Angstrom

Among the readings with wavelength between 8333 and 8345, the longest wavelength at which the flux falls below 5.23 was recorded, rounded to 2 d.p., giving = 8341.91 Angstrom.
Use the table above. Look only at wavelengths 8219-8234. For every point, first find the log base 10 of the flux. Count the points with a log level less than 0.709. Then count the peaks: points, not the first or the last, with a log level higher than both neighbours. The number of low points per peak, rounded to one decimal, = 3.0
